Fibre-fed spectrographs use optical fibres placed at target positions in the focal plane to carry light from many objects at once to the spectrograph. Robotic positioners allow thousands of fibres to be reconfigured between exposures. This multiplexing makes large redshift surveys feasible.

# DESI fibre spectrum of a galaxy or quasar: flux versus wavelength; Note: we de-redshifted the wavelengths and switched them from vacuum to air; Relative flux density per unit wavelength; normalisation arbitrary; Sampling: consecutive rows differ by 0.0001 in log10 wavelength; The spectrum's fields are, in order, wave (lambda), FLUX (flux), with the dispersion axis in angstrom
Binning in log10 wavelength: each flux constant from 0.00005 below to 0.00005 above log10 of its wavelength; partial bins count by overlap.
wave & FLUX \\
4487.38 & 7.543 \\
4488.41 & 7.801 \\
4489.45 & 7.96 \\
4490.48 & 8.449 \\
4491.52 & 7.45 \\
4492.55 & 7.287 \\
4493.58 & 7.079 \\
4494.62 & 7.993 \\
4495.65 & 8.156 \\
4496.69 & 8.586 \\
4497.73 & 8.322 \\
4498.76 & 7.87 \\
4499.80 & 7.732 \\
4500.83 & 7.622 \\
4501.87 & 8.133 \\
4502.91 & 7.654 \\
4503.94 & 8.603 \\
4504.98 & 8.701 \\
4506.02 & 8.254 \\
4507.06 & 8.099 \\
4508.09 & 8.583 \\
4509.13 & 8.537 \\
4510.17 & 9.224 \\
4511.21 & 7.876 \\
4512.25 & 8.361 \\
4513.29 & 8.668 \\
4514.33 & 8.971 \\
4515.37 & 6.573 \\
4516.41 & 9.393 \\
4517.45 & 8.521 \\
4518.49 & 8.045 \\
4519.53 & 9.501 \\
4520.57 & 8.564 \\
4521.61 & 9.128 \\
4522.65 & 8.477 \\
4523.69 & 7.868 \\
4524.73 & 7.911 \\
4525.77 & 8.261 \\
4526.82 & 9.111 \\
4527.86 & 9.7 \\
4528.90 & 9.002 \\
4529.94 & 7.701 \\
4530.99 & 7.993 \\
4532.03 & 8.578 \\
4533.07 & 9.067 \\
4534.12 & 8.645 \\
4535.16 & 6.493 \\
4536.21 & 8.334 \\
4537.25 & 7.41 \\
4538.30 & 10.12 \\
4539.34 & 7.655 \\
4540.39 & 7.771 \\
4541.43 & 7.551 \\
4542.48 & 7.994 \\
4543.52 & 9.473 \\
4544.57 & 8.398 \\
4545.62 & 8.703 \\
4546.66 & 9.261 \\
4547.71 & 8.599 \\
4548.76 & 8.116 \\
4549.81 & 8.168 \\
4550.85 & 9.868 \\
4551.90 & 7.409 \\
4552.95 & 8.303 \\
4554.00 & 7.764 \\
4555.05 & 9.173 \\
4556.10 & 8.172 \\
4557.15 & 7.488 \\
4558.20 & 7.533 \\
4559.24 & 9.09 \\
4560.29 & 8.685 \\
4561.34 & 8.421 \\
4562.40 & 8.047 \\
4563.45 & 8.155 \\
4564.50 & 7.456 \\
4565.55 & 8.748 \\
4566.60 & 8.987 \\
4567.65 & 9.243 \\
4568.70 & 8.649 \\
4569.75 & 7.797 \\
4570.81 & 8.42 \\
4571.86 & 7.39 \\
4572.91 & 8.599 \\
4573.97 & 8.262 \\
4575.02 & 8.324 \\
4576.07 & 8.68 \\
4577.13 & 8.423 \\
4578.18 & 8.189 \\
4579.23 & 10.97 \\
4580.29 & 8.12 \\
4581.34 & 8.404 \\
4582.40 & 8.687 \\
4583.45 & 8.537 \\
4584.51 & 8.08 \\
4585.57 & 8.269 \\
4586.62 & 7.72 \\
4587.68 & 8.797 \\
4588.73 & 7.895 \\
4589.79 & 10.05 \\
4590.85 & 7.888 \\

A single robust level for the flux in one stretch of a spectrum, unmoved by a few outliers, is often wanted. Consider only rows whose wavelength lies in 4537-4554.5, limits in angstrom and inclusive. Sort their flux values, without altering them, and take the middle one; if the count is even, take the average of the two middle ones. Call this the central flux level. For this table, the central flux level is 8.17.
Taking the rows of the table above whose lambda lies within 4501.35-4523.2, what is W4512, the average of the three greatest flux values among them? 9.4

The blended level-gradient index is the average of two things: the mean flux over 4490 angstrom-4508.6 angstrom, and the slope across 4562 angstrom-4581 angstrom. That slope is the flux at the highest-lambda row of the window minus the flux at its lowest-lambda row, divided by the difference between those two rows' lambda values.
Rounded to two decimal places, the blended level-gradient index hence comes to 4.02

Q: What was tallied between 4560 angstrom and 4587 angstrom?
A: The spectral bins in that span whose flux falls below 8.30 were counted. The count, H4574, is 11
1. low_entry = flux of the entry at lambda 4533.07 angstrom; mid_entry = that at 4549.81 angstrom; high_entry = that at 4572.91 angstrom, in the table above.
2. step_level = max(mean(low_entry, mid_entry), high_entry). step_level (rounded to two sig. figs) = 8.6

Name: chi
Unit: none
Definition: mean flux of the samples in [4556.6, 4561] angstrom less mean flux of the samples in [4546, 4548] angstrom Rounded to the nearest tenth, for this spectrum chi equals -0.7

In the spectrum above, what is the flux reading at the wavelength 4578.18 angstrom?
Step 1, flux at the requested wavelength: 8.189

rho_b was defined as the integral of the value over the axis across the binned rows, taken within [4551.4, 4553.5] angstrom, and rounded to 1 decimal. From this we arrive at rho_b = 16.5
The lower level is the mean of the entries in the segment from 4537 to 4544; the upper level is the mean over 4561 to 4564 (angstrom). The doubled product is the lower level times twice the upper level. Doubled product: 136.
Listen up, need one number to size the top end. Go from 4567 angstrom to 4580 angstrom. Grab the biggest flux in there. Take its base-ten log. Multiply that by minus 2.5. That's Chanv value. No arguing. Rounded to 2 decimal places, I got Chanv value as -2.60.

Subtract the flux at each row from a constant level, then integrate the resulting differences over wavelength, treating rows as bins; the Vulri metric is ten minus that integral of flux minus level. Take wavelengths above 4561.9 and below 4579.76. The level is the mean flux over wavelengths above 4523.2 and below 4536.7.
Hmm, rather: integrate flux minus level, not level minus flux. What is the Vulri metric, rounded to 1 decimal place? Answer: 7.6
